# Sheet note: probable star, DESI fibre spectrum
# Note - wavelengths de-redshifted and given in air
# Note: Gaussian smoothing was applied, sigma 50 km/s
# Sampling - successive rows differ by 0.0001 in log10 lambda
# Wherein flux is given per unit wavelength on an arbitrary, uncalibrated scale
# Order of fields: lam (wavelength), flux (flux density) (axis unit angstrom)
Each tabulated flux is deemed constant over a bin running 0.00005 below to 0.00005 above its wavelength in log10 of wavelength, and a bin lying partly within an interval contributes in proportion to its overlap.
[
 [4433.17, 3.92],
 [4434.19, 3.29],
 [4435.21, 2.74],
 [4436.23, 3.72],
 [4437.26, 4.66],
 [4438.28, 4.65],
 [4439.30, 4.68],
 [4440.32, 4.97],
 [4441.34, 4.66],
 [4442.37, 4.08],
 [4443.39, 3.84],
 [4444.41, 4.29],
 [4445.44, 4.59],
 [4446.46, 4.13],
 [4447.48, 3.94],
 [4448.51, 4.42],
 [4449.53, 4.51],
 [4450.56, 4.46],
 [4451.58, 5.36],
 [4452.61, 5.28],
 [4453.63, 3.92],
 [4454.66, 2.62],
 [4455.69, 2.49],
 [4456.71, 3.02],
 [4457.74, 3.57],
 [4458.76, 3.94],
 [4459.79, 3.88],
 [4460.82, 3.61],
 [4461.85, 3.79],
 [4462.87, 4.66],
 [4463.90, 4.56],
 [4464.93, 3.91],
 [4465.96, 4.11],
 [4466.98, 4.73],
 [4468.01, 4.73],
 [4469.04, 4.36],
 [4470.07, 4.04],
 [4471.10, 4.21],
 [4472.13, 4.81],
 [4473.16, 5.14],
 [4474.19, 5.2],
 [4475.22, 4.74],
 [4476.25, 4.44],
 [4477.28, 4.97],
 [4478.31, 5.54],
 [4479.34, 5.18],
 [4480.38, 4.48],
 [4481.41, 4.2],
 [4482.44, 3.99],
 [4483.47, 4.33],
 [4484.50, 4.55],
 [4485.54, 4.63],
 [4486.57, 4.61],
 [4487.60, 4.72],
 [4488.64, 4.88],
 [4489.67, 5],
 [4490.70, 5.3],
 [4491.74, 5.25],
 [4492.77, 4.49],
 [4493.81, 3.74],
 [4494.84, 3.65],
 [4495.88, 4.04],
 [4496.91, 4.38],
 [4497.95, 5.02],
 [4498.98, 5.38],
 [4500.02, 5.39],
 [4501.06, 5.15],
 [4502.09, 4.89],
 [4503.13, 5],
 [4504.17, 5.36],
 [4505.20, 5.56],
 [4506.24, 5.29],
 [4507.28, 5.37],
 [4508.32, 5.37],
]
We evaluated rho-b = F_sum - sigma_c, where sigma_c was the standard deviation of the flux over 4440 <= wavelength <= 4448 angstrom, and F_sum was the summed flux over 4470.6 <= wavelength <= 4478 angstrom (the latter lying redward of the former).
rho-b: 33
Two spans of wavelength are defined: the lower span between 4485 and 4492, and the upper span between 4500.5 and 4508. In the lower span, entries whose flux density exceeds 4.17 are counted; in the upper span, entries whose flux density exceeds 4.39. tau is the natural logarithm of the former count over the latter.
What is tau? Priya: 0.0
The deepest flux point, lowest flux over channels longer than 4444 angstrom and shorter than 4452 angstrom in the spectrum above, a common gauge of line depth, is 3.94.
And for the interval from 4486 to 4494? 3.74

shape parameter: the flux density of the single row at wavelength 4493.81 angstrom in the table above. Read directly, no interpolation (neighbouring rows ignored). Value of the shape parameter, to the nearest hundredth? 3.74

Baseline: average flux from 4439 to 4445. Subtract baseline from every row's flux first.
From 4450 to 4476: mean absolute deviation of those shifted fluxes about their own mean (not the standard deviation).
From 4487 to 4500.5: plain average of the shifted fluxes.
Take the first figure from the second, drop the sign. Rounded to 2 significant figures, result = 0.31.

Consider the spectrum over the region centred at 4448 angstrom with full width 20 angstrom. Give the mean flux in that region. 4.2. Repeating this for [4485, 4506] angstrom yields 4.8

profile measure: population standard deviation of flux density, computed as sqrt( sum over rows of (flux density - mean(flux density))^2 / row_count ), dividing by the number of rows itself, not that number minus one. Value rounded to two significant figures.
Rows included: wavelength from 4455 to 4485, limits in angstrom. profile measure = 0.65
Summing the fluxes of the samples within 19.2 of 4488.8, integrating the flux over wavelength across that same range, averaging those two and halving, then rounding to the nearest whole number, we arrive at 90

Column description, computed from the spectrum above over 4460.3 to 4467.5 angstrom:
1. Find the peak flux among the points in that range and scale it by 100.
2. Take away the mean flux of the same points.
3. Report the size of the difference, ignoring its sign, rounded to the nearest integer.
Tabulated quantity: 469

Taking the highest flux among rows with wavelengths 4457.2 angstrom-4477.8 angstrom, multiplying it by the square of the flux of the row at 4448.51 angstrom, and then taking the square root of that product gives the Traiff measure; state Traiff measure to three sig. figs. 10.1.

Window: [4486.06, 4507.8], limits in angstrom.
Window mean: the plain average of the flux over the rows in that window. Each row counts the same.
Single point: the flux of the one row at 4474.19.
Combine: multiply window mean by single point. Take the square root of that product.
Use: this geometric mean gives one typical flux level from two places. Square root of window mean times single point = 5.04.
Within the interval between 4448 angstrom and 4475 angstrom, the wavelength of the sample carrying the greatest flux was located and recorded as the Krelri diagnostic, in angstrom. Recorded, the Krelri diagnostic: 4451.58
